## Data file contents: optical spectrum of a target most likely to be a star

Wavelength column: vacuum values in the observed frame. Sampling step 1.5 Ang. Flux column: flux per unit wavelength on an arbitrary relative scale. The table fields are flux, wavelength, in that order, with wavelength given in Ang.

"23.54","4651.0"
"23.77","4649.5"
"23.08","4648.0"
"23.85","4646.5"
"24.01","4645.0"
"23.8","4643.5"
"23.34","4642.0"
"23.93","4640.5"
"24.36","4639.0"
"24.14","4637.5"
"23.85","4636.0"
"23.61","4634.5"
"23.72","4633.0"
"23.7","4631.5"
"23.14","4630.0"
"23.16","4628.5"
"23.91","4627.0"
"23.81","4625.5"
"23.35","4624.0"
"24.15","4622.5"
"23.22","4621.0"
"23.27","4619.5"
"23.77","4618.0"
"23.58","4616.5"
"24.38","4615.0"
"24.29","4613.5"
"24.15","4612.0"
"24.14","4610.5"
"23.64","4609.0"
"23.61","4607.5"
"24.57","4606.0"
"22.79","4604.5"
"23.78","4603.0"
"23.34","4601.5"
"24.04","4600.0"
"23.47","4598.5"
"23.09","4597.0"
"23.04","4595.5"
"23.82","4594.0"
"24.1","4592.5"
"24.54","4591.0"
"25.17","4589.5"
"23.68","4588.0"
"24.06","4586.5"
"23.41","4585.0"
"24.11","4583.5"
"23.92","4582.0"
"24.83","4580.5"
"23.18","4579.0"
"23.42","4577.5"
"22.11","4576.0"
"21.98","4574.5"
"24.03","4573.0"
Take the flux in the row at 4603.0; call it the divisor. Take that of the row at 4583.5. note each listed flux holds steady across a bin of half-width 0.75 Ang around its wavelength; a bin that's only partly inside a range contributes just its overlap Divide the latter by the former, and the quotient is 1.01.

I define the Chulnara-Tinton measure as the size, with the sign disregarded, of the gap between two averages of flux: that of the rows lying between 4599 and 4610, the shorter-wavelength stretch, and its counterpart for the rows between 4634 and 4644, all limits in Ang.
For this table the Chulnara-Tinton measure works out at 0.18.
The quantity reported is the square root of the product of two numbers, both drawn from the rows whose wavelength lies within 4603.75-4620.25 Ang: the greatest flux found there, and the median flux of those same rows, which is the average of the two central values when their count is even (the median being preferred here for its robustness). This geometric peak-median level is 24.2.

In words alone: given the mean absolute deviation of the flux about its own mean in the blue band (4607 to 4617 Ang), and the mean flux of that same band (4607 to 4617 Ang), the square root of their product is 2.7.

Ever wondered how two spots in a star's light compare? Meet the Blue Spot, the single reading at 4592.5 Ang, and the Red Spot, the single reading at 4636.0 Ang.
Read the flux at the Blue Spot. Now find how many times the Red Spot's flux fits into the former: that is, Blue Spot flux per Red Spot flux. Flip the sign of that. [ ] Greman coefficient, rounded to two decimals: -1.01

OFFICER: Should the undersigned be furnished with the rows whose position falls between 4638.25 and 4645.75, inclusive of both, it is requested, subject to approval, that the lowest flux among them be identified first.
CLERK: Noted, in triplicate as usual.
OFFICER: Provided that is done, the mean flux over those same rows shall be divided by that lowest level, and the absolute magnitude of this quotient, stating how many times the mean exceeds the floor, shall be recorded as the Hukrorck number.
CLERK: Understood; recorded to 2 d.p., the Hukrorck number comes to 1.02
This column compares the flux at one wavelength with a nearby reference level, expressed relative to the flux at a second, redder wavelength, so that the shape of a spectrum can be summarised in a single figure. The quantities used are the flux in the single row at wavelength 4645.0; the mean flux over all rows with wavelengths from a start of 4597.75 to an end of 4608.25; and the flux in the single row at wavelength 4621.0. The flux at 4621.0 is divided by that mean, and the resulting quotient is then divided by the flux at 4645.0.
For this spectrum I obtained 0.0409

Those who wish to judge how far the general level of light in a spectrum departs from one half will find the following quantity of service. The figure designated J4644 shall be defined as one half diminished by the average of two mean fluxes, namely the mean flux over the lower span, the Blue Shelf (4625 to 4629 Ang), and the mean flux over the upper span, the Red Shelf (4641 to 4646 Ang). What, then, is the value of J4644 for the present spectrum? -23.2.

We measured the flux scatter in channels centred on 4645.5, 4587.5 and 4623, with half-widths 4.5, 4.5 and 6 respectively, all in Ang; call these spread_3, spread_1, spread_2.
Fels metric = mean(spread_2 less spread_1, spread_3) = 0.050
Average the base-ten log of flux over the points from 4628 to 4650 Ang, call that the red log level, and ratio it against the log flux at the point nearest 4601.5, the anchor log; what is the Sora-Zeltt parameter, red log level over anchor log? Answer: 1.00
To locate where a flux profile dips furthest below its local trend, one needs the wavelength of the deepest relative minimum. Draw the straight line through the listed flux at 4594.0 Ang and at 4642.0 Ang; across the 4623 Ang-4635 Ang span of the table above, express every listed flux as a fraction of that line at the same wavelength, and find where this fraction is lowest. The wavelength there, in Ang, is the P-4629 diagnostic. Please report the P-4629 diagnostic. 4630.0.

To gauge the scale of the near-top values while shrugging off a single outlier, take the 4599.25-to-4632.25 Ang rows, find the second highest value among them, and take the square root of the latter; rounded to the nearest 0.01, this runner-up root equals 4.94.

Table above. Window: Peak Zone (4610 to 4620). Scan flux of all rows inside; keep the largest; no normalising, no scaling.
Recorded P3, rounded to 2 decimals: 24.38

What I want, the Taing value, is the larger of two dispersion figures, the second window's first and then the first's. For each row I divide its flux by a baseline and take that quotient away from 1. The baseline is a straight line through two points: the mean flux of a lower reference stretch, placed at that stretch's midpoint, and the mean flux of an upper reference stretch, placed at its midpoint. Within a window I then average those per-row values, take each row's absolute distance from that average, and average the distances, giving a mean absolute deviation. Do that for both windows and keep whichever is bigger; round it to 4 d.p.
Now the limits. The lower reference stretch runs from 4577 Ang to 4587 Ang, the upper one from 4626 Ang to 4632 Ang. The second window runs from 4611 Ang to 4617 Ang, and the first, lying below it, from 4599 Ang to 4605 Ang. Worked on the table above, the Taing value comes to 0.0176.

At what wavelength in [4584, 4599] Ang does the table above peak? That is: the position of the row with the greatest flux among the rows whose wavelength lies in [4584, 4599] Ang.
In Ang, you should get 4589.5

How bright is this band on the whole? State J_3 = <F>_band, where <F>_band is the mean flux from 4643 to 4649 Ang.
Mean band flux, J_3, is 23.7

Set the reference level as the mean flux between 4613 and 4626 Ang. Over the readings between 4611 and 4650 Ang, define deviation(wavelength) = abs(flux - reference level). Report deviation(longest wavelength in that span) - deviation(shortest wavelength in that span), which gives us -0.4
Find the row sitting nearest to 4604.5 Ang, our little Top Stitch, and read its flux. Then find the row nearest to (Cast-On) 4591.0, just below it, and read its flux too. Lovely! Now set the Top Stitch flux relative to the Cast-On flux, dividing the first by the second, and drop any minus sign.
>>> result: 0.93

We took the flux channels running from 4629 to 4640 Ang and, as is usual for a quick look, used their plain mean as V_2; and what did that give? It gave 23.8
